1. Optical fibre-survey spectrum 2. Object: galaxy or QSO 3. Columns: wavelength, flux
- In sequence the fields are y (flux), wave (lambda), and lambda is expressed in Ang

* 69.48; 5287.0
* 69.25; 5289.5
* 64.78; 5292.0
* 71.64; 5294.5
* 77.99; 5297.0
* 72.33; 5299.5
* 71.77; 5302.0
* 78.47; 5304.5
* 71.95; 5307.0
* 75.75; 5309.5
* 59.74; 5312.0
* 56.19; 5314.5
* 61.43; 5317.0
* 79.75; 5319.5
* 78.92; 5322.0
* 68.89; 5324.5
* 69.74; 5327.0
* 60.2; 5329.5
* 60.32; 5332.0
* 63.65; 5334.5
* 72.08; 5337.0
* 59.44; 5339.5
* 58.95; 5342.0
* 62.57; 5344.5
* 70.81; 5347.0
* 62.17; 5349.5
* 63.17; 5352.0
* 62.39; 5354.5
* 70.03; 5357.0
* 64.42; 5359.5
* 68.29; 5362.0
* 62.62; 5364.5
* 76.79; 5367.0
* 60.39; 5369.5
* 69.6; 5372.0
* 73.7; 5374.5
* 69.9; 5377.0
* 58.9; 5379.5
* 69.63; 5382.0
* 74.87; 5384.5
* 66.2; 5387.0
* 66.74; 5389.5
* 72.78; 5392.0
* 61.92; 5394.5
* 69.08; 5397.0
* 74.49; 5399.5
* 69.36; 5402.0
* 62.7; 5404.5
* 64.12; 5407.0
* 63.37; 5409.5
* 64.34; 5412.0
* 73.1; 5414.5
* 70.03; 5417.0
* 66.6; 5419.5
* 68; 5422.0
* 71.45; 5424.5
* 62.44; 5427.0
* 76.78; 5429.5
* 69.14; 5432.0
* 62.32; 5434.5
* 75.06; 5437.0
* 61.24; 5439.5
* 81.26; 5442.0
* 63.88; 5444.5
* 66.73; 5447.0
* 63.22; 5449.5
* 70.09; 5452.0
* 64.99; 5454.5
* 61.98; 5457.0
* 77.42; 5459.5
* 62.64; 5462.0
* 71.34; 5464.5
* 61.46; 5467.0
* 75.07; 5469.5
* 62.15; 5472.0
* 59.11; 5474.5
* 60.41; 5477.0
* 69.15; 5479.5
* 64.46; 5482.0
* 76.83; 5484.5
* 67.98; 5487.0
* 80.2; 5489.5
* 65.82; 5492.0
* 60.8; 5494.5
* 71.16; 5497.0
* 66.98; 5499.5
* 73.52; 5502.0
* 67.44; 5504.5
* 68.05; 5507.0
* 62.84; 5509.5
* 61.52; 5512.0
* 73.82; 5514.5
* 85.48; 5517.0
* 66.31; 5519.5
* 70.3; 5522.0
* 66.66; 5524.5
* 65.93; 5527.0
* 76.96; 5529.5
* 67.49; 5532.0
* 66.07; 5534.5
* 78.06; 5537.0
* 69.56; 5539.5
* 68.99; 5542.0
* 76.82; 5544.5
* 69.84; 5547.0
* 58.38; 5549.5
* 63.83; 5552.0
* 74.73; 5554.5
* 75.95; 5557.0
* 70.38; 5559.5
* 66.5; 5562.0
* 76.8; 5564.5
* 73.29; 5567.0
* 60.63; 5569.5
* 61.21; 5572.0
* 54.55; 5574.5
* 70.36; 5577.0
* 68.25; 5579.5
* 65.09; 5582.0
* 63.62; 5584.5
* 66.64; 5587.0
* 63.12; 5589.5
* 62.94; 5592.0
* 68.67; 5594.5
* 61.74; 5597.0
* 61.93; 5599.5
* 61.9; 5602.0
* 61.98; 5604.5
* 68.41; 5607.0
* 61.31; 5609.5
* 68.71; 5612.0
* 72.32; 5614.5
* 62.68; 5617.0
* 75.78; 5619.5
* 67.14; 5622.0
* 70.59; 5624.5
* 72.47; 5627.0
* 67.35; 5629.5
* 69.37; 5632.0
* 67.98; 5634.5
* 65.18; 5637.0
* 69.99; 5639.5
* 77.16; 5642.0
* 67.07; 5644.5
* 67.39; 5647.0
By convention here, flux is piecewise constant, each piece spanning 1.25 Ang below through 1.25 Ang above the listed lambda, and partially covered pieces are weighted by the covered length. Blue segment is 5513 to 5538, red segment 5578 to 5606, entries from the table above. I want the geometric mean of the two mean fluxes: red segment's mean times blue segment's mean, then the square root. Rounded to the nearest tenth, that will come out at 67.8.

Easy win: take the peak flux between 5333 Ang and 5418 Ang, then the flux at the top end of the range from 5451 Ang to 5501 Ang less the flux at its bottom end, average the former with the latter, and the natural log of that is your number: 3.61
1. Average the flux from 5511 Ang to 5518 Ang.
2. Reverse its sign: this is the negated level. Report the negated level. -74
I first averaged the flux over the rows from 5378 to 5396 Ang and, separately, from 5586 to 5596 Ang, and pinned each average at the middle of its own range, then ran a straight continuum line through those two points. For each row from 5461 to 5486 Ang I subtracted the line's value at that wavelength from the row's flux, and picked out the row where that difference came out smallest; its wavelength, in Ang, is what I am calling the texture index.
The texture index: 5474.5 Ang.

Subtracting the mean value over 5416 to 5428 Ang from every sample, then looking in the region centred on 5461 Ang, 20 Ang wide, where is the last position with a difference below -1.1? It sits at 5467.0 Ang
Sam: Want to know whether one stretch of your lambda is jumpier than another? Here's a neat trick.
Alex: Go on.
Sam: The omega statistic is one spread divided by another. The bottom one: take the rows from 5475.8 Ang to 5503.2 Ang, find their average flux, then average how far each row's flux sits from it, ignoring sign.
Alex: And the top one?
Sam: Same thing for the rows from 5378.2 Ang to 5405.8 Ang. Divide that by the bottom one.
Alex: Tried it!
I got 0.9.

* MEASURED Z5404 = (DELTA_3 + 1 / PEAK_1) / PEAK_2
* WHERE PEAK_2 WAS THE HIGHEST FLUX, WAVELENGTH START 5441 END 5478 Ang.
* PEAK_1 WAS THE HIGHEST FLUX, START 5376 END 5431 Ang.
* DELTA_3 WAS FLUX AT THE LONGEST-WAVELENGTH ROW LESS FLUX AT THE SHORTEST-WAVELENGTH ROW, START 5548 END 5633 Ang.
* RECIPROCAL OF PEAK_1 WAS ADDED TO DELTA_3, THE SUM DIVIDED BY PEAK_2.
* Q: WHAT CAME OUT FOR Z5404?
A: 0.14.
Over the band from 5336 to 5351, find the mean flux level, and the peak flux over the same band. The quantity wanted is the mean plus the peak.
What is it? 136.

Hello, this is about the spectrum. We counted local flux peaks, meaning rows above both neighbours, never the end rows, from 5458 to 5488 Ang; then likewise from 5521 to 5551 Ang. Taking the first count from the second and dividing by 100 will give -0.010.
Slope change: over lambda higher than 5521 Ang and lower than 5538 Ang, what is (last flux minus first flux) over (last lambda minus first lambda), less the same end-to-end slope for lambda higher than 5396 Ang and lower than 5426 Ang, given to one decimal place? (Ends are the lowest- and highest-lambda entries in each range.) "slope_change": 0.4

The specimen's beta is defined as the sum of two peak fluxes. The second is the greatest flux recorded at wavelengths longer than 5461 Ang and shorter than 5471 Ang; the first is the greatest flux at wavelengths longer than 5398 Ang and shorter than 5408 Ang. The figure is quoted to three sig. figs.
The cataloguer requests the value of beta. 150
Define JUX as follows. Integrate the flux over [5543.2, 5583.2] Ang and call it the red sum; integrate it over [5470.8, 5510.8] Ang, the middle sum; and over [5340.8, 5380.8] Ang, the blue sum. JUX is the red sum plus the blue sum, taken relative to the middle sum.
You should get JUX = 1.99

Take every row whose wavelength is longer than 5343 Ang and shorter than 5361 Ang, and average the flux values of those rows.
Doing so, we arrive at 65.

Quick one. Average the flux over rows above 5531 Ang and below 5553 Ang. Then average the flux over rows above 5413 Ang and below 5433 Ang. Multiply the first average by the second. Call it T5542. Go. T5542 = 4794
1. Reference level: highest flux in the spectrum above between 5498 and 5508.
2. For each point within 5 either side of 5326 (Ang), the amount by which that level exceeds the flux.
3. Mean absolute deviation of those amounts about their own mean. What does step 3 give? 4.9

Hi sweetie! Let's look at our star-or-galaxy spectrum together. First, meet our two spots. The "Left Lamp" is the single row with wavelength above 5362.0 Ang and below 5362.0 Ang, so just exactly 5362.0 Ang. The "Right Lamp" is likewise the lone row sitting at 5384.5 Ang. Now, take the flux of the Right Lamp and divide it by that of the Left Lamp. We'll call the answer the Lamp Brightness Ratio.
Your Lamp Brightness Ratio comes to 1.10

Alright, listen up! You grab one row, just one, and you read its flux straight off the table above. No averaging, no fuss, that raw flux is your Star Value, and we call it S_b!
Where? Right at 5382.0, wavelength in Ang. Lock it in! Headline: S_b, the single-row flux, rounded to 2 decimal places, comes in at 69.63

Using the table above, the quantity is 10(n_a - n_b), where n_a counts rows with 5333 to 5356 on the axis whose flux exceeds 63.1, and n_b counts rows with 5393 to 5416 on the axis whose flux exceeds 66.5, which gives 0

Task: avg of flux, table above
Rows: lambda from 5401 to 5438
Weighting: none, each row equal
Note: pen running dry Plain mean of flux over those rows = 67.9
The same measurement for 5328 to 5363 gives 64.2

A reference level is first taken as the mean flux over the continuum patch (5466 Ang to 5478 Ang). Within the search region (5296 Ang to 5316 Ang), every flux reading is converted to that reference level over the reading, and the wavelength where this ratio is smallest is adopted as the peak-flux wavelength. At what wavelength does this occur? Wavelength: 5304.5 Ang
